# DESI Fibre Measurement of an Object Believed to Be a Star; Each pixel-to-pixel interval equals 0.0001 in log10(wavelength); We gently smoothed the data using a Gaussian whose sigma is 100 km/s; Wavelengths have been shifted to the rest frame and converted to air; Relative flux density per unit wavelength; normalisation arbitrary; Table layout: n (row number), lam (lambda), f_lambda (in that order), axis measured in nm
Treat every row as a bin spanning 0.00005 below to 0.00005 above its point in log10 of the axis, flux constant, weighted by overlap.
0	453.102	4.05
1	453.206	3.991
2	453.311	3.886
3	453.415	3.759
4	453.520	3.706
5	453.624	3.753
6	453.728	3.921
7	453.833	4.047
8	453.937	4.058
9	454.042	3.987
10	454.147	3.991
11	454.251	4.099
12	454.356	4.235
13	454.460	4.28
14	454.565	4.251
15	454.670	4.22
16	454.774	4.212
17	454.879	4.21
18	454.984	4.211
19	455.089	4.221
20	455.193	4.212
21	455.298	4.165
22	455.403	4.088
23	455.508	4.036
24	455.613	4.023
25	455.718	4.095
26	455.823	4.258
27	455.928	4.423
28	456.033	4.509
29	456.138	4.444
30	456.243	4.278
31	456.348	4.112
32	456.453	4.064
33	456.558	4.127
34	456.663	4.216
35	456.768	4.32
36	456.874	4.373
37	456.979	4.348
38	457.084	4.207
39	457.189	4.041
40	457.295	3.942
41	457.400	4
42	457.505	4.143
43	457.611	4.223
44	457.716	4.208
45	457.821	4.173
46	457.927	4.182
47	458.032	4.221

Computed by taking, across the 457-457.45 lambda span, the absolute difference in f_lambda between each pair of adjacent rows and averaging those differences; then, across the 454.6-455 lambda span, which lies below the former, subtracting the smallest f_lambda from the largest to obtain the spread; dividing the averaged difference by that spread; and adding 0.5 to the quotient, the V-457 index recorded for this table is 11.3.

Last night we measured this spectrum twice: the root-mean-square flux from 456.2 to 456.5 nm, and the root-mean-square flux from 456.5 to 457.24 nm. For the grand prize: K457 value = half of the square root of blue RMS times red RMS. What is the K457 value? 2.10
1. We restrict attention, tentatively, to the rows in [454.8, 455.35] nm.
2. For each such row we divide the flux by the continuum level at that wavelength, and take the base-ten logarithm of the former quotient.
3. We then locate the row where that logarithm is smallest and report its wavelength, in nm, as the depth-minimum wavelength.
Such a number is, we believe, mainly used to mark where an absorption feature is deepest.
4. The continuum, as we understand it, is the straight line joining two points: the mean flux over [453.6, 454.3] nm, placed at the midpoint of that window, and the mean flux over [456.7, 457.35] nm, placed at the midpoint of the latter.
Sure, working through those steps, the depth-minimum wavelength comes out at 455.298 nm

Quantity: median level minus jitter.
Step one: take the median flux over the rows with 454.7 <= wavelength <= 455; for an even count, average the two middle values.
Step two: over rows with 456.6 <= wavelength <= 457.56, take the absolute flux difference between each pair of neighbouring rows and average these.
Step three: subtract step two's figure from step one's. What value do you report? 4.1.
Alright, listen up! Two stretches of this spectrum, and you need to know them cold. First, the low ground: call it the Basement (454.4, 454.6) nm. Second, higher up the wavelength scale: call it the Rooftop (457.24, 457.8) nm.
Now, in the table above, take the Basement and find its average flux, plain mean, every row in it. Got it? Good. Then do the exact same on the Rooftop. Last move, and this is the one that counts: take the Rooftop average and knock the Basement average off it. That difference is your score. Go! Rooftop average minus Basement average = -0.16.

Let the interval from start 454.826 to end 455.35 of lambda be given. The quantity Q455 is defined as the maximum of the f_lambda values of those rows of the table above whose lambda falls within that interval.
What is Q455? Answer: 4.221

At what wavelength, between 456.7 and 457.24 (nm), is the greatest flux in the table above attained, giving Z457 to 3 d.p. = 456.874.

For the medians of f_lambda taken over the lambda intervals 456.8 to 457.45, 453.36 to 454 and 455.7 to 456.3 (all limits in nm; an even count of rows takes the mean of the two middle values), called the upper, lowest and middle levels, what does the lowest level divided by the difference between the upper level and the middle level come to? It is -17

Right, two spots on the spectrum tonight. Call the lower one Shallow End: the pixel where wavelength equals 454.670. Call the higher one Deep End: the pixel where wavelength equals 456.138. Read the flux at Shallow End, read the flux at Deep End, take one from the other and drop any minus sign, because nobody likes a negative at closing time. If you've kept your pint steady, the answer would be 0.22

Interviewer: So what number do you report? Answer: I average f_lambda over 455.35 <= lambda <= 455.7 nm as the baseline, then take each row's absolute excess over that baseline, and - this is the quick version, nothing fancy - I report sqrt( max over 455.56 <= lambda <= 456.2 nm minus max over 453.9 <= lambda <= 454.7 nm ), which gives 0.48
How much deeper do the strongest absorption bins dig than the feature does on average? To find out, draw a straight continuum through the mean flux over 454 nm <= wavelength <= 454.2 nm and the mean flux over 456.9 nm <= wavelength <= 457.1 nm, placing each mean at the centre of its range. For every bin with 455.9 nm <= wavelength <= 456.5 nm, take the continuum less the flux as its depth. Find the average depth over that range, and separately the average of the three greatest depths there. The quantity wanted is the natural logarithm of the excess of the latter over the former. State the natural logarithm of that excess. -1.8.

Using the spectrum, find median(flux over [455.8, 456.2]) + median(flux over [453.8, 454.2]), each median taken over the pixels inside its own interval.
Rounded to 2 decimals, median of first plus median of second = 8.45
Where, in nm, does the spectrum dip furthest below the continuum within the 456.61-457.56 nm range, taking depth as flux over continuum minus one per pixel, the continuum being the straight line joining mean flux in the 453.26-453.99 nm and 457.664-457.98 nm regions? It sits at 457.295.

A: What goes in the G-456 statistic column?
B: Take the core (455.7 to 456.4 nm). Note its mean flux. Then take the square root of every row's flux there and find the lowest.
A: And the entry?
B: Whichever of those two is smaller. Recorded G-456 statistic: 2.024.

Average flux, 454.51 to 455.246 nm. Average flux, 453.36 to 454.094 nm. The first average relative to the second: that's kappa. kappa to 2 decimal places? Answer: 1.08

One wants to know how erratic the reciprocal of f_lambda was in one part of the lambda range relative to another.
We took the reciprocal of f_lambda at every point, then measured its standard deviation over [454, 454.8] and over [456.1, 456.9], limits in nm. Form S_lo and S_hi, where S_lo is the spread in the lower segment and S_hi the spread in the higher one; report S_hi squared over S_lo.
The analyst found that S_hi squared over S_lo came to 0.008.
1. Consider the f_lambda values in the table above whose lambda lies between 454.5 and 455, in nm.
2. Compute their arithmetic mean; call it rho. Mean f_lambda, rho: 4.22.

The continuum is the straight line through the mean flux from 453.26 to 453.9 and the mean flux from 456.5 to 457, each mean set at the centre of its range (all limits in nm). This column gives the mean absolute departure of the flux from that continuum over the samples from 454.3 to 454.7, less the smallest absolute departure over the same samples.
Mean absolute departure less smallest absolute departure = 0.048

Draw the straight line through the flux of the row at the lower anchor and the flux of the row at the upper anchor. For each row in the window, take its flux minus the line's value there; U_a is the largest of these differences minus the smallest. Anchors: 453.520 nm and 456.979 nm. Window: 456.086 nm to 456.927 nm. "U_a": 0.44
